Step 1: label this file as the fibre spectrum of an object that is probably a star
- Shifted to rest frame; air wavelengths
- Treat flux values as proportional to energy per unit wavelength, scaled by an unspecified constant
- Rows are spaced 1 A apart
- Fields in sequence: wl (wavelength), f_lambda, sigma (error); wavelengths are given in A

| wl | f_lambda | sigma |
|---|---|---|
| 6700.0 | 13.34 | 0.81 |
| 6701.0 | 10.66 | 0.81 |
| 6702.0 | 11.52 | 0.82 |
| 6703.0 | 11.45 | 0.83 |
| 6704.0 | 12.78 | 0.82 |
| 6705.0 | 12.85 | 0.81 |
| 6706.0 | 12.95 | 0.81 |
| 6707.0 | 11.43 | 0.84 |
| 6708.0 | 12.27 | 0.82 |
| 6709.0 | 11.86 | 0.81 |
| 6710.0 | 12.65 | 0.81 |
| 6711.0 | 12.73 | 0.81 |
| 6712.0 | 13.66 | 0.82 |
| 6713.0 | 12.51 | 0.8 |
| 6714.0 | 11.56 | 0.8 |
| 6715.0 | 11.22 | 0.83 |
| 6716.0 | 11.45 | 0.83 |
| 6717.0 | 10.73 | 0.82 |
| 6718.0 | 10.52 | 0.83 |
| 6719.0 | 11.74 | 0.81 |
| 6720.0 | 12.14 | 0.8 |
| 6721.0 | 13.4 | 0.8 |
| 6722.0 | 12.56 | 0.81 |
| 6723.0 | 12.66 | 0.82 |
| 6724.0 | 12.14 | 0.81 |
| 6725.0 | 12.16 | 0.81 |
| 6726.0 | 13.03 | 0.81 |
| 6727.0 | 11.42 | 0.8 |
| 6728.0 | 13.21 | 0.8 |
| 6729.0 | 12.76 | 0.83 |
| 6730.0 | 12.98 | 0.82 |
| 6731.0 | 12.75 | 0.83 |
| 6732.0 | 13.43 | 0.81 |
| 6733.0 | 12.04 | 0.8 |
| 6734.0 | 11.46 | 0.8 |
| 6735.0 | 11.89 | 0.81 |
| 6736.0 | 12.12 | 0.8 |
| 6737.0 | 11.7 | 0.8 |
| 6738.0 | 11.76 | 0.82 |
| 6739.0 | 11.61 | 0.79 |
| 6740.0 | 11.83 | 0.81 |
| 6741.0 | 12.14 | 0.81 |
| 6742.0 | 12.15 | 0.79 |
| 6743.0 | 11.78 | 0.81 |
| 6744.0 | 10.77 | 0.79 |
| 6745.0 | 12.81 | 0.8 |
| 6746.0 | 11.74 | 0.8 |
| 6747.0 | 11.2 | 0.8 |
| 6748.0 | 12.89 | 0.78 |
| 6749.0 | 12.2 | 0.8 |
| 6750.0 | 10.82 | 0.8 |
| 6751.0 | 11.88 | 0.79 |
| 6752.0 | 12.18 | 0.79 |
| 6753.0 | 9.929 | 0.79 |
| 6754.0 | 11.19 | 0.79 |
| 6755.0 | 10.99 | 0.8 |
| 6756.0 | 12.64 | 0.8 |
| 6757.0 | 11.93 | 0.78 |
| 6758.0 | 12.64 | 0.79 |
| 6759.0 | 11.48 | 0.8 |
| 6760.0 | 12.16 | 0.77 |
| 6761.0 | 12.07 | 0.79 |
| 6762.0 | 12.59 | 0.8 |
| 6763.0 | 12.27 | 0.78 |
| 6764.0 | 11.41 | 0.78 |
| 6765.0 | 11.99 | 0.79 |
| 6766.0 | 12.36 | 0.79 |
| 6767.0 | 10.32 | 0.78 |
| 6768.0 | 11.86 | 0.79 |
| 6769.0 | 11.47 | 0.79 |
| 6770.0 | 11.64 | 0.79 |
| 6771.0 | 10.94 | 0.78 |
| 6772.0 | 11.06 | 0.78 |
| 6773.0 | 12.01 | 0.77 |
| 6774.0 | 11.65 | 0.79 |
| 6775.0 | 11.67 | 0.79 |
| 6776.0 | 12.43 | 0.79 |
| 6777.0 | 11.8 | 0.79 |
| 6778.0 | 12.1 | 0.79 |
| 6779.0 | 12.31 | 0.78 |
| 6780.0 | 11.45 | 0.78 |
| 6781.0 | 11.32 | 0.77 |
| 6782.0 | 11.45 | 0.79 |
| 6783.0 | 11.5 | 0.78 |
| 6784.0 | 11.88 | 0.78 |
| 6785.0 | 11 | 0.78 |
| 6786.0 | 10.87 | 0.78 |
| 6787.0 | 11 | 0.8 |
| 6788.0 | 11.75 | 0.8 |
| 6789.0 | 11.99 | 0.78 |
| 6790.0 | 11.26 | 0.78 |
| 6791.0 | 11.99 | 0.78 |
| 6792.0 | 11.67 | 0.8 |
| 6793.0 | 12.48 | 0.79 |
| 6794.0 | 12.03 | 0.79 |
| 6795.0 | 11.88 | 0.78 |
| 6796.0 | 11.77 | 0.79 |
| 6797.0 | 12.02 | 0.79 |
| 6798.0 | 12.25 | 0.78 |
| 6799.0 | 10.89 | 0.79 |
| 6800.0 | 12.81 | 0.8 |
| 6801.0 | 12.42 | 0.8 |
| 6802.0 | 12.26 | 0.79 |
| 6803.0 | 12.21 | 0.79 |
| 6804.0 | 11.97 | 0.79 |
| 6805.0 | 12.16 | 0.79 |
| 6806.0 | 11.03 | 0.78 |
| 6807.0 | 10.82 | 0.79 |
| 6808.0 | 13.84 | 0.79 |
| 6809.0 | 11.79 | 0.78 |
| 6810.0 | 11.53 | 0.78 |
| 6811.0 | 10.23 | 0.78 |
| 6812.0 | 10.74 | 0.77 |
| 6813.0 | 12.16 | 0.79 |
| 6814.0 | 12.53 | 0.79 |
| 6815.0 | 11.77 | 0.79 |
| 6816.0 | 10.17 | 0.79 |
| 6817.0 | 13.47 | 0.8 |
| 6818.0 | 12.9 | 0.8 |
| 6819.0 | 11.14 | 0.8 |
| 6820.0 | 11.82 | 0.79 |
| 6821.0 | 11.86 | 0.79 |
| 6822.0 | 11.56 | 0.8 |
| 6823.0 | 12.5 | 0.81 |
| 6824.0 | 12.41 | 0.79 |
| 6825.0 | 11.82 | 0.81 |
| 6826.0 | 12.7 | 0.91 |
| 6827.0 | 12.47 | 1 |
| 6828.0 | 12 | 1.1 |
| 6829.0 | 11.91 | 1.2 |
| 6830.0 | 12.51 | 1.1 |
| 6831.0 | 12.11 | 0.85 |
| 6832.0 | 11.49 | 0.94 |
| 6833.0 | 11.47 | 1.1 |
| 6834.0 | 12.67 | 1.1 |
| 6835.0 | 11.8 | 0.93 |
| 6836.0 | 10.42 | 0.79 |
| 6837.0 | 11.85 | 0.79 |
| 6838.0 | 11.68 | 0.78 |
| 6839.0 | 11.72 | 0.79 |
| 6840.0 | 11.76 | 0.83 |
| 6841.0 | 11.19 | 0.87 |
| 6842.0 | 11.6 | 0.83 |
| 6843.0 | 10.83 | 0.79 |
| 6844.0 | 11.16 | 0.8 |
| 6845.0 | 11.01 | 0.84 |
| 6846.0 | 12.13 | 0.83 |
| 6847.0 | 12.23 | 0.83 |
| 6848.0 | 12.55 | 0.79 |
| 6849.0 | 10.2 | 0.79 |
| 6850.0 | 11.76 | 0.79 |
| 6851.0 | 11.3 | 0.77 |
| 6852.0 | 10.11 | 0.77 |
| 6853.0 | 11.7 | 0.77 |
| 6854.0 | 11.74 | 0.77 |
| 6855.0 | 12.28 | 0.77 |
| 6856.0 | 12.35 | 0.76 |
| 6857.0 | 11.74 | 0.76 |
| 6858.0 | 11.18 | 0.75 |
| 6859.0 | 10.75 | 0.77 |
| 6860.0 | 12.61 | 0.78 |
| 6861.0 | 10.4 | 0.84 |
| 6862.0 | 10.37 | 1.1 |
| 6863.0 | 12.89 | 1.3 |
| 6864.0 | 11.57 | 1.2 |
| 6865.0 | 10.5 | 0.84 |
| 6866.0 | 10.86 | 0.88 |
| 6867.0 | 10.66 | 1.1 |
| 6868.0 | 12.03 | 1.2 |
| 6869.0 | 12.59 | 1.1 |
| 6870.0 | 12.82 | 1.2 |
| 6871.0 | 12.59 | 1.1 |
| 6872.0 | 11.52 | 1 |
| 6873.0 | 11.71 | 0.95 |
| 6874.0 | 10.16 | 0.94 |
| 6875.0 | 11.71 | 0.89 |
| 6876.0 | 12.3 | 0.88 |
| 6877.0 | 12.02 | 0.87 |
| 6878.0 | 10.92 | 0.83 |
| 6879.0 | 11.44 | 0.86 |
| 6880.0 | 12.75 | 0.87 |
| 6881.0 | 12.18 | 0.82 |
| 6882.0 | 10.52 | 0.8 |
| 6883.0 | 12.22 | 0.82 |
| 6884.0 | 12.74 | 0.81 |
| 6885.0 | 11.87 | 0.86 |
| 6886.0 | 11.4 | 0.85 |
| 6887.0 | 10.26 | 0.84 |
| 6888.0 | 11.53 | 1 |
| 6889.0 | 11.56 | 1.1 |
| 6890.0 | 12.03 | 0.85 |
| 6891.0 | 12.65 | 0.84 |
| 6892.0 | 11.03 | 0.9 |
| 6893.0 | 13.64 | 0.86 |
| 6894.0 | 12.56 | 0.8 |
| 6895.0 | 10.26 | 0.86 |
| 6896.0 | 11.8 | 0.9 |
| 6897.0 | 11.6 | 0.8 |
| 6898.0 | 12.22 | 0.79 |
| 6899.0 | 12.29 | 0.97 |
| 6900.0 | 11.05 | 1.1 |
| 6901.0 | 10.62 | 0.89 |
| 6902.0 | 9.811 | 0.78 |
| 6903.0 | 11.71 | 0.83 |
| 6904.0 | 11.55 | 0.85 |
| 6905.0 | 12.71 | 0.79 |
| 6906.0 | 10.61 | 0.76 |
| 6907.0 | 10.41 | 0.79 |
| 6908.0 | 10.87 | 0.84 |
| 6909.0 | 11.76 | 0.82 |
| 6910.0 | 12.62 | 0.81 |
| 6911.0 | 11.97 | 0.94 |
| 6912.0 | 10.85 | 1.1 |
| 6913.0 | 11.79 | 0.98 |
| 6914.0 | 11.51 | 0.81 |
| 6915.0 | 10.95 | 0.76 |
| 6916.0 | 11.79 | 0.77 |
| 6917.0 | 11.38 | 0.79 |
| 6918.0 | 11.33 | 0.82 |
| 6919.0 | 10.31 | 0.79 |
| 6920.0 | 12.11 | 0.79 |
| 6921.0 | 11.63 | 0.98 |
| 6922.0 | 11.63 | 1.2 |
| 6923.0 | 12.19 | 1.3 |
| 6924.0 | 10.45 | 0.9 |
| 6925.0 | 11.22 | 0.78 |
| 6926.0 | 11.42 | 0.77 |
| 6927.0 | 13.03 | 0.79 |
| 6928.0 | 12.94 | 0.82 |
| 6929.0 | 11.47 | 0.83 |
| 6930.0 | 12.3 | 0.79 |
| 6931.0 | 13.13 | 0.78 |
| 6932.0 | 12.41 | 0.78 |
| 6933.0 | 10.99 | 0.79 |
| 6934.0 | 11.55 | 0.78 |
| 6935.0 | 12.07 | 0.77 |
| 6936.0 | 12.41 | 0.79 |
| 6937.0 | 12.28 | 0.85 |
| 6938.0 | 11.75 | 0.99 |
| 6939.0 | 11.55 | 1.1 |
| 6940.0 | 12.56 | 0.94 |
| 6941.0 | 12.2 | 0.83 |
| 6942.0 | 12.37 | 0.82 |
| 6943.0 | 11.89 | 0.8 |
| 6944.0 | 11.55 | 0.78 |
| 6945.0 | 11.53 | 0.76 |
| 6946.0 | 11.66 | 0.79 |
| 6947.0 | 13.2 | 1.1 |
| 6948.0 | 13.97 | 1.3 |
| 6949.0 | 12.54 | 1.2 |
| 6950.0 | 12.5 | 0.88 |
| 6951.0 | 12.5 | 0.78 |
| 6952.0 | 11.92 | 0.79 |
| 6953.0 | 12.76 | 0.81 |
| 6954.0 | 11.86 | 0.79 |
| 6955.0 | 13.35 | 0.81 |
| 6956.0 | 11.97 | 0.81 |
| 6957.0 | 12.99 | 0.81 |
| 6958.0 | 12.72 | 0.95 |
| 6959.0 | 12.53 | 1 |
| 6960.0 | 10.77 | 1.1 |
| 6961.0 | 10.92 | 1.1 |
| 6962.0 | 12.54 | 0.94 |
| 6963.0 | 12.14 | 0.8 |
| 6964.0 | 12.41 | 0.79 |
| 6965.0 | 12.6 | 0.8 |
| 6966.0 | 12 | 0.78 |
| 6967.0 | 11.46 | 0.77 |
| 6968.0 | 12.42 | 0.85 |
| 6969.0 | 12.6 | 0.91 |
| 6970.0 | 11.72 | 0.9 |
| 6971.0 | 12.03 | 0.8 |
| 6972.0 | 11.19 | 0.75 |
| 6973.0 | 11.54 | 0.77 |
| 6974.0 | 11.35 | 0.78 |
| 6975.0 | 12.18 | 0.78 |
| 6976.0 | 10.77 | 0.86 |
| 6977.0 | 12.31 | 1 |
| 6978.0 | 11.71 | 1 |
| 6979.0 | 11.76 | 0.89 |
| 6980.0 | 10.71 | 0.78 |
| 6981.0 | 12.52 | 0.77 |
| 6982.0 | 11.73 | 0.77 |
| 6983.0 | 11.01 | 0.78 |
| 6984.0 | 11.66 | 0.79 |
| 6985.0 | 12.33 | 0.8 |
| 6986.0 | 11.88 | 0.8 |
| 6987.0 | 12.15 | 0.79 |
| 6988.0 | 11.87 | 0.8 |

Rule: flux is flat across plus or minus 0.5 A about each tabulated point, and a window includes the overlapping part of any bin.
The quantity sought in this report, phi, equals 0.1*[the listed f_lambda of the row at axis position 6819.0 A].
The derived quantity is 1.11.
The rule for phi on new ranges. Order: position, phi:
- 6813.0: 1.22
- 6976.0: 1.08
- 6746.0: 1.17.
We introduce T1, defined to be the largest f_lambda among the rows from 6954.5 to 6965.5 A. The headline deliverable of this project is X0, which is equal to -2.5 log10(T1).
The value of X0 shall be -2.81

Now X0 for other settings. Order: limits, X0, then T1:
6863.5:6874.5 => -2.77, 12.82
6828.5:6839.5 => -2.76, 12.67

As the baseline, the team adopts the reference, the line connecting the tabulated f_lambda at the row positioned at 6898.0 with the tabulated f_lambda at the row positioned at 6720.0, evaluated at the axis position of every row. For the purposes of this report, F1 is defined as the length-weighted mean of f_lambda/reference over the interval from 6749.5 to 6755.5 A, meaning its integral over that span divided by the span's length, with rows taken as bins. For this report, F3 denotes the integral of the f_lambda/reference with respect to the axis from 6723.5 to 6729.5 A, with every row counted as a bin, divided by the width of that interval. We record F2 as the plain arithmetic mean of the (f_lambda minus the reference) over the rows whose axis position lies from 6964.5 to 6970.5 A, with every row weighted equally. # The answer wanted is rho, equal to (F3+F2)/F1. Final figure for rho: 1.0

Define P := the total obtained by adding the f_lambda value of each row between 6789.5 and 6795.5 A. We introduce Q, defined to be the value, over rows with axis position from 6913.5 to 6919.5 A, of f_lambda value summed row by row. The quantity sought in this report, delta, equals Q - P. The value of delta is -4.0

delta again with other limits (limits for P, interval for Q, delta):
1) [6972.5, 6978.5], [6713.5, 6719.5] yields -2.6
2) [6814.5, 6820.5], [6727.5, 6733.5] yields 5.9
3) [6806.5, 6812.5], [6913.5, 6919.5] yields -1.7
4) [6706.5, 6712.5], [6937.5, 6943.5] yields -2.3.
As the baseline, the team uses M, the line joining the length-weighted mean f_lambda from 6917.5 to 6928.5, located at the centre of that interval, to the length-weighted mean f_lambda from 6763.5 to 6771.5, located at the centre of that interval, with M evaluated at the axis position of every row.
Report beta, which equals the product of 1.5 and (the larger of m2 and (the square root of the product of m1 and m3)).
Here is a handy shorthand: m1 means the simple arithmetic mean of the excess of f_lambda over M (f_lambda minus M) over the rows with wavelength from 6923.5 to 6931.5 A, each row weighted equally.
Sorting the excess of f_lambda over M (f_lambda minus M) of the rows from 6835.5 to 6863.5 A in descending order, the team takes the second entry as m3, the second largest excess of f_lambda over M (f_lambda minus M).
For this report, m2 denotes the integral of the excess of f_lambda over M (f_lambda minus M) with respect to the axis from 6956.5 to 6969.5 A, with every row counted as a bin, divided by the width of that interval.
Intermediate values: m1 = 0.33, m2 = 0.46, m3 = 1.02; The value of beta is 0.87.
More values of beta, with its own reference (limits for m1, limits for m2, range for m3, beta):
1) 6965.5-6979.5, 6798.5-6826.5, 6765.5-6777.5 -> 0.55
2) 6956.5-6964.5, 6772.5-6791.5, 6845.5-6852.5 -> 0.79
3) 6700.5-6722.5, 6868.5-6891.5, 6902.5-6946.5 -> 1.34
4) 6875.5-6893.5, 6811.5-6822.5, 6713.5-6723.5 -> 0.77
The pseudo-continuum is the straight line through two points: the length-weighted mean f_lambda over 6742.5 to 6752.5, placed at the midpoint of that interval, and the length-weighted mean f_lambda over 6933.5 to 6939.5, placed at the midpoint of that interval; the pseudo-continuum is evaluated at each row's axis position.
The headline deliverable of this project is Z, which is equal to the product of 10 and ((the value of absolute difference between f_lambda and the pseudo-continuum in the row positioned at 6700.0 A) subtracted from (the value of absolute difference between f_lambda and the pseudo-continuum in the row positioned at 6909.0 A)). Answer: -14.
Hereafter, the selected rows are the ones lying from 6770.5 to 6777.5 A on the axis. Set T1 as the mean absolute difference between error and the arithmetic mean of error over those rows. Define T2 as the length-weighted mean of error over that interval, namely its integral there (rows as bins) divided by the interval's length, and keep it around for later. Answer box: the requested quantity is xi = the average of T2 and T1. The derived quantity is 0.40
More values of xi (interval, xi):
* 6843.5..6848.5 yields 0.42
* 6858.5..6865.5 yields 0.58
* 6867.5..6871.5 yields 0.60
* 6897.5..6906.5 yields 0.47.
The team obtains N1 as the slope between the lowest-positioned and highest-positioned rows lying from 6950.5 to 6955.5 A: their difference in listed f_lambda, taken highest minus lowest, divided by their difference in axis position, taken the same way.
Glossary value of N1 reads 0.21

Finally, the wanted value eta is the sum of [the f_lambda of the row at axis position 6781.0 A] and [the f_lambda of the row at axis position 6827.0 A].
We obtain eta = 23.8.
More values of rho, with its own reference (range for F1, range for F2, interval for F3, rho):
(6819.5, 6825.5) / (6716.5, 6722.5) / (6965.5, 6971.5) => 0.7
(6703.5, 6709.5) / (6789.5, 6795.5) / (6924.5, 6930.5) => 0.7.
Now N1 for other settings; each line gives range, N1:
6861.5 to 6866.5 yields 0.12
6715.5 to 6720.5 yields 0.17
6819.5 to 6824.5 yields 0.15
